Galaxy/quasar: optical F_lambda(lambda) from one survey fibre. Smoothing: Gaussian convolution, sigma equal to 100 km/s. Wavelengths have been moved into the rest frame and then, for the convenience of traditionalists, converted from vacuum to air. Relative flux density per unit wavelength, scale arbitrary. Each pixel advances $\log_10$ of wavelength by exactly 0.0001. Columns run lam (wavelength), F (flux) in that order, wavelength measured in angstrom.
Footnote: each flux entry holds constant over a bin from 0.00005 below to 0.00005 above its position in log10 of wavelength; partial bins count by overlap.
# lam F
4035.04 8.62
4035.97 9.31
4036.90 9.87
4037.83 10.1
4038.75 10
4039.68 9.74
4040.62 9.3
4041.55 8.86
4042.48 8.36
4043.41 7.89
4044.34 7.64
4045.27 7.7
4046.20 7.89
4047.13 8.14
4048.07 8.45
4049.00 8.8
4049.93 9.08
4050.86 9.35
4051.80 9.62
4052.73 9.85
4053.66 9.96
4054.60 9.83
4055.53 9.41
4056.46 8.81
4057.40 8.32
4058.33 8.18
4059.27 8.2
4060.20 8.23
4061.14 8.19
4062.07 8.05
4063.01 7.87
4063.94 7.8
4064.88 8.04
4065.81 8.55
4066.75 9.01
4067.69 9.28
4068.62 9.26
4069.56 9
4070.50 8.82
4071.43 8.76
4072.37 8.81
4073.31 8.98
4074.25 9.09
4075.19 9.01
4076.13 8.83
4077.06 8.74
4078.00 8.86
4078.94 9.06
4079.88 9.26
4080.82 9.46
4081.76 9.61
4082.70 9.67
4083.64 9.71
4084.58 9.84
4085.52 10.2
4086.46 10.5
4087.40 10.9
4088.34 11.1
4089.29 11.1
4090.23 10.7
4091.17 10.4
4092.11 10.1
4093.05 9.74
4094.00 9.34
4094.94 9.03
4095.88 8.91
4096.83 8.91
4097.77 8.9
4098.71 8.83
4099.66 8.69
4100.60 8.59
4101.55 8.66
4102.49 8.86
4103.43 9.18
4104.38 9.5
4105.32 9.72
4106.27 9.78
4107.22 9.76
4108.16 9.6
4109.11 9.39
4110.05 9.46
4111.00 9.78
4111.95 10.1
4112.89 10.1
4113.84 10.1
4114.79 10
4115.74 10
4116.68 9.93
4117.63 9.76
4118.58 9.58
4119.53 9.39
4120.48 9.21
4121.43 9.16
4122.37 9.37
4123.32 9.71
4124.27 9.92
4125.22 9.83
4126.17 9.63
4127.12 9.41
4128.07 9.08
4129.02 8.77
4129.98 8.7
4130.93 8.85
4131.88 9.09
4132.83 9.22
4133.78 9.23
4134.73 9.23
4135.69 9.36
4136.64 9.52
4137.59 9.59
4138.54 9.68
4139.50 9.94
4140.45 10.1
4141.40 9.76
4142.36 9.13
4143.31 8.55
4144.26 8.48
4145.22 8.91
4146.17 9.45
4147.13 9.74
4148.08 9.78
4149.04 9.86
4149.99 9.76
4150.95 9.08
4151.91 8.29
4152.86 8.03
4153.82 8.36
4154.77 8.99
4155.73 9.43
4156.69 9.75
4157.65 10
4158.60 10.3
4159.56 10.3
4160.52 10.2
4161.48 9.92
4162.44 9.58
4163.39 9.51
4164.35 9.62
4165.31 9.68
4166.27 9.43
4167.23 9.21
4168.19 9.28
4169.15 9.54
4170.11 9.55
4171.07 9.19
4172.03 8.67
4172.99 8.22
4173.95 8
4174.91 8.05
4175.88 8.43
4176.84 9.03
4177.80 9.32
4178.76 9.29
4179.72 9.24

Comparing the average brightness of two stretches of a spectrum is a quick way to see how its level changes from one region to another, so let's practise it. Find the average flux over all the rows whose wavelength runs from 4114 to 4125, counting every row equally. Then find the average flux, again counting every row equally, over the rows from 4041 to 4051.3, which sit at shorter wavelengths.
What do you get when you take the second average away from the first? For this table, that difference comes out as 1.3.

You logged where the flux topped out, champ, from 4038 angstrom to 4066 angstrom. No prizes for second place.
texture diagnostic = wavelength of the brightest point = 4038.75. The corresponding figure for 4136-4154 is 4140.45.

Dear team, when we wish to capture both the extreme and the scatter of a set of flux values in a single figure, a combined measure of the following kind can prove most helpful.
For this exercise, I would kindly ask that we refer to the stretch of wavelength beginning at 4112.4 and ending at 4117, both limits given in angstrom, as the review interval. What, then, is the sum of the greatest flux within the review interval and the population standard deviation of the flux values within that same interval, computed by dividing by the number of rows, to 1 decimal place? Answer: 10.2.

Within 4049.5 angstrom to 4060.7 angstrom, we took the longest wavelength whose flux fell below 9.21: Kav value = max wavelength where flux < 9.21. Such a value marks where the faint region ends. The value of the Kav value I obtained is 4060.20 angstrom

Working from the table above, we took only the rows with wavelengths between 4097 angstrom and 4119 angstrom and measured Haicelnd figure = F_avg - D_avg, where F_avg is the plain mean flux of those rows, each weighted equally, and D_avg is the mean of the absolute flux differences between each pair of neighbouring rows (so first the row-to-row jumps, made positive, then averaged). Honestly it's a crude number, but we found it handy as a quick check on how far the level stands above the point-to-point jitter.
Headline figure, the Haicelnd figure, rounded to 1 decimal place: 9.3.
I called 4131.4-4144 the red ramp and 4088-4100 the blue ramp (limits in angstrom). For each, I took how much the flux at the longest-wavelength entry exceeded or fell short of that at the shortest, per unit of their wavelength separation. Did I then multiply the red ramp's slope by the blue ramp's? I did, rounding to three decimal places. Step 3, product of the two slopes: 0.010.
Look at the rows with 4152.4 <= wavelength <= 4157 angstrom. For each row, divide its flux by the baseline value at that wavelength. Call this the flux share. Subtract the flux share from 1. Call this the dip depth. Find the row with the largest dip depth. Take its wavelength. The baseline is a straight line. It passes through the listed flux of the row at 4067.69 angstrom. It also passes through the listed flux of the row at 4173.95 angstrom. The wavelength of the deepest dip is 4152.86 angstrom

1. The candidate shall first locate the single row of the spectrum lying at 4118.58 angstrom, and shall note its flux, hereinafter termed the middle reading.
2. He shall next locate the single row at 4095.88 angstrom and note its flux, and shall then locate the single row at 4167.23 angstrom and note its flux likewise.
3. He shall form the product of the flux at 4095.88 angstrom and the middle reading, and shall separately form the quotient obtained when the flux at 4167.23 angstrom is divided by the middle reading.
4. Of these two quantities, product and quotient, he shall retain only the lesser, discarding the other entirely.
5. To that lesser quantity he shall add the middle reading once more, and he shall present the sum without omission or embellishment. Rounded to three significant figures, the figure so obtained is 10.5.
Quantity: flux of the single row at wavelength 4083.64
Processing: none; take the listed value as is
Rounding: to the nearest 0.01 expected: 9.71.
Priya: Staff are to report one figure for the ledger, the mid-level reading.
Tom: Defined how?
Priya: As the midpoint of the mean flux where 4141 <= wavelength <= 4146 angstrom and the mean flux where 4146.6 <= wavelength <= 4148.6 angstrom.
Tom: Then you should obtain 9.4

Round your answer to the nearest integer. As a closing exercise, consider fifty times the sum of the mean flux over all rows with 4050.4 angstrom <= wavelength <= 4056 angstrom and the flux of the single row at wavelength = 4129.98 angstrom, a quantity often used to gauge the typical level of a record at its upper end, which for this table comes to 918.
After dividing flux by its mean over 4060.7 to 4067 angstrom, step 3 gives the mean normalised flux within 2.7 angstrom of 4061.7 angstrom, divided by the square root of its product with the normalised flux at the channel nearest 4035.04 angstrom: 0.967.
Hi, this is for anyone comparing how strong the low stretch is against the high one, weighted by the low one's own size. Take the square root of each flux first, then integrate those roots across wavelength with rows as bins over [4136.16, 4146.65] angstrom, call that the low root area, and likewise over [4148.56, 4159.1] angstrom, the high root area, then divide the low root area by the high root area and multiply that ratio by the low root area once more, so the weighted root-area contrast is 32.2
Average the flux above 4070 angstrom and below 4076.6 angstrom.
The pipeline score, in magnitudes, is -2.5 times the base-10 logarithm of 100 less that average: -4.90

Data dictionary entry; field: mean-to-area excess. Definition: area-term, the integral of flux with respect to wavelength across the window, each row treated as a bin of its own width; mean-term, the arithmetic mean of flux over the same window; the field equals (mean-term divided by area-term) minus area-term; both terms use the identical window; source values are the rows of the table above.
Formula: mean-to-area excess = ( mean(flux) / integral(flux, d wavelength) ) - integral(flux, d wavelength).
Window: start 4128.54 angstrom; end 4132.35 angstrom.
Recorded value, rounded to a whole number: -33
